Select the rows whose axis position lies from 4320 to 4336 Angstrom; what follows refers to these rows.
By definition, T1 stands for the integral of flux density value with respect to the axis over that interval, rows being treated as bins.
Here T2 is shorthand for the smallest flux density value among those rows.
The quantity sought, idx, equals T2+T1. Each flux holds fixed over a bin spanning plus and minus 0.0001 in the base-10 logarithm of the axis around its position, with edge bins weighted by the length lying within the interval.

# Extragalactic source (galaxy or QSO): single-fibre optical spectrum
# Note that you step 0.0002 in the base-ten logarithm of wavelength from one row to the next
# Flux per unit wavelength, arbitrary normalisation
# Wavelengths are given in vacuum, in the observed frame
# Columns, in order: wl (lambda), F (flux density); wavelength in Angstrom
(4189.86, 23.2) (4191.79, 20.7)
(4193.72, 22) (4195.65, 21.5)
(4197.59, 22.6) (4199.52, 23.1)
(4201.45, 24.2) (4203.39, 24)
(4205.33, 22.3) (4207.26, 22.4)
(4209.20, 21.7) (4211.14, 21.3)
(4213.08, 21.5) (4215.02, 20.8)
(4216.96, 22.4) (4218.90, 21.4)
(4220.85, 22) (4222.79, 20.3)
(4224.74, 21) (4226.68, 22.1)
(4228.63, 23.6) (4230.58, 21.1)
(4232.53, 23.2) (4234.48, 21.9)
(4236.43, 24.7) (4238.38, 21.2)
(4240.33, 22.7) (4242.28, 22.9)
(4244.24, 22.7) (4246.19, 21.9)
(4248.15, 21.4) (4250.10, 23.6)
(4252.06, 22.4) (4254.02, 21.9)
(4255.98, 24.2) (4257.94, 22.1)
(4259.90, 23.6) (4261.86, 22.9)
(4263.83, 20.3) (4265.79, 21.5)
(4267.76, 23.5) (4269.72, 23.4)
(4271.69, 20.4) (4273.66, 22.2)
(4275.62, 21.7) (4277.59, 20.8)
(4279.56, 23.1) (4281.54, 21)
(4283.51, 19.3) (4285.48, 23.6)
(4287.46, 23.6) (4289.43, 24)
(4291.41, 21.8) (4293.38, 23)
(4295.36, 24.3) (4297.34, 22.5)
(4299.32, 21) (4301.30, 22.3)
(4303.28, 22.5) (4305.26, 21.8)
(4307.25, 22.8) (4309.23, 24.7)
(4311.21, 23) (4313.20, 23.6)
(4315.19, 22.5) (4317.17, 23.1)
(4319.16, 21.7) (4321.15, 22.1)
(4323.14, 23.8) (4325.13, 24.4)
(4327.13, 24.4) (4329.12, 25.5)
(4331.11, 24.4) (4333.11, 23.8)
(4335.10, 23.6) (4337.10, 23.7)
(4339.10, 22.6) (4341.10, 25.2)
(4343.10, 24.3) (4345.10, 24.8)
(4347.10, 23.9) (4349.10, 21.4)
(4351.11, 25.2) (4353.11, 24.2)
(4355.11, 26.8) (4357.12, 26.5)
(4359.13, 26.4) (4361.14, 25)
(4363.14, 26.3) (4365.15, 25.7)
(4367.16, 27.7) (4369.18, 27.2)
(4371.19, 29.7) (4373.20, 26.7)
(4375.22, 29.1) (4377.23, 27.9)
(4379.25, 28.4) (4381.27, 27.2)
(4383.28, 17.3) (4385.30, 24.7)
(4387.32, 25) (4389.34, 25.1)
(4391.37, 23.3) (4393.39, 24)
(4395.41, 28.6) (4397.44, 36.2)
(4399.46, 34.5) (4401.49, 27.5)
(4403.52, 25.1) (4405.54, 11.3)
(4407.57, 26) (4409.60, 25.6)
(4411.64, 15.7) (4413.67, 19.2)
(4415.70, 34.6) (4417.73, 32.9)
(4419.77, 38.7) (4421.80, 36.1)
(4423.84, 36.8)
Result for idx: 406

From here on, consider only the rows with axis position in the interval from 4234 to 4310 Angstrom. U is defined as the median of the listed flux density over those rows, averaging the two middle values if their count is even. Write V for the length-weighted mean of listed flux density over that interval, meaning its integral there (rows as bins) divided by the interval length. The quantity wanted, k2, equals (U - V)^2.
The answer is 0.00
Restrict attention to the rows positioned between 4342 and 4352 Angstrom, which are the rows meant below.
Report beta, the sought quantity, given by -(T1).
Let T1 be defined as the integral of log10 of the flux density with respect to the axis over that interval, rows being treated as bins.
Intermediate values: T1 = 13.8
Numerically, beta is -13.8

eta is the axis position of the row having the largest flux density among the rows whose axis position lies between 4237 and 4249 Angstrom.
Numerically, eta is 4242.28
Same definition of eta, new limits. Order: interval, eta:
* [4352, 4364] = 4355.11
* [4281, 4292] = 4289.43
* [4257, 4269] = 4259.90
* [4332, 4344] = 4341.10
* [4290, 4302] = 4295.36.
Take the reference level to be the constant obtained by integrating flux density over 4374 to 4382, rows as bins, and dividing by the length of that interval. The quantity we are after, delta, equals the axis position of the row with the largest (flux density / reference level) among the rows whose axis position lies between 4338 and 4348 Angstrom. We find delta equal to 4341.10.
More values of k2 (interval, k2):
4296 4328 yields 0.06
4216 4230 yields 0.04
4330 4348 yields 0.02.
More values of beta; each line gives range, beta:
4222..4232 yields -13.4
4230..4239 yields -12.2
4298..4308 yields -13.4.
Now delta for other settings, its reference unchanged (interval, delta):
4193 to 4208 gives 4201.45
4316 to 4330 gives 4329.12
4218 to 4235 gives 4228.63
